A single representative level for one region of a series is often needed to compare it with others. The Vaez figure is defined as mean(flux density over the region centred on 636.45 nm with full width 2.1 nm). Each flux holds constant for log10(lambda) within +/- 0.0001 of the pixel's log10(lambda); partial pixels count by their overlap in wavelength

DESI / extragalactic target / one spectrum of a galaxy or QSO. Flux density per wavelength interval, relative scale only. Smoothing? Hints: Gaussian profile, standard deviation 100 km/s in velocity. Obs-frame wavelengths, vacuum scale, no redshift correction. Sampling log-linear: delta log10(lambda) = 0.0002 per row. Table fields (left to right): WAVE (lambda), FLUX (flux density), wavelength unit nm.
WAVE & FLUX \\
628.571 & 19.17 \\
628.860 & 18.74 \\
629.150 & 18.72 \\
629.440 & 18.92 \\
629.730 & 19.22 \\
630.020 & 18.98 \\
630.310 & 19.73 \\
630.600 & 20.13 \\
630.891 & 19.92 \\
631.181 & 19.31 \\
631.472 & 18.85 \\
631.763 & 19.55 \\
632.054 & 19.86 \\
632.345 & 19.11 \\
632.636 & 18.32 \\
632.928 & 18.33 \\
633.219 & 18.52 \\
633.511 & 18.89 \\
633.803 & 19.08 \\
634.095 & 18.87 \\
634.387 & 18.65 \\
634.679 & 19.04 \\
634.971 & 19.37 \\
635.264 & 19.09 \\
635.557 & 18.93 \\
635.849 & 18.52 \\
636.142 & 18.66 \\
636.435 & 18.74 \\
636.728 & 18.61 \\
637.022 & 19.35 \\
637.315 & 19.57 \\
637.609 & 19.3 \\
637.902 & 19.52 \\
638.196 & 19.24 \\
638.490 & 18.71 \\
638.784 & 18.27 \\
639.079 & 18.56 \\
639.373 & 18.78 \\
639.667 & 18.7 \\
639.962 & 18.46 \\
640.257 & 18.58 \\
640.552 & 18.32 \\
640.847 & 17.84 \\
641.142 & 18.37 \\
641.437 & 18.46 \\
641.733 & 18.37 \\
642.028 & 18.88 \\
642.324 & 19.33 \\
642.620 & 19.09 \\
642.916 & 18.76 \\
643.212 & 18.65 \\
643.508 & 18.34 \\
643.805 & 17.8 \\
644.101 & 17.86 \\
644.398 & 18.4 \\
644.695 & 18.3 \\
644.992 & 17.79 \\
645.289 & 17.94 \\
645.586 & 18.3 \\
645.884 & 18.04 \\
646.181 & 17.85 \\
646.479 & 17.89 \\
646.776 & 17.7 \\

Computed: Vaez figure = 18.9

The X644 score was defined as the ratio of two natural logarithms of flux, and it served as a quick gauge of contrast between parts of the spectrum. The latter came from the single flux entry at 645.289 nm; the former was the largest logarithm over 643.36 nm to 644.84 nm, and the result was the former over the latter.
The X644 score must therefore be 1.01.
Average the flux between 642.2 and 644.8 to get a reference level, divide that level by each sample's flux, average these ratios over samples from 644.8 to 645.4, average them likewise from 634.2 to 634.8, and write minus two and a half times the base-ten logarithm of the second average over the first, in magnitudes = 0.06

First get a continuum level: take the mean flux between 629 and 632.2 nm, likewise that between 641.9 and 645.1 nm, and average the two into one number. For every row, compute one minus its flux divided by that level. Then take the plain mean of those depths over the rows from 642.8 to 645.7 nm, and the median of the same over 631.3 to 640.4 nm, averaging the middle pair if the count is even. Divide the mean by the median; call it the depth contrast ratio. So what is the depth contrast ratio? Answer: 9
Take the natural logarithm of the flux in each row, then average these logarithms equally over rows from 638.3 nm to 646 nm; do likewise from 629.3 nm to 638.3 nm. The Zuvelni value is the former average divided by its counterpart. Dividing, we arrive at 0.99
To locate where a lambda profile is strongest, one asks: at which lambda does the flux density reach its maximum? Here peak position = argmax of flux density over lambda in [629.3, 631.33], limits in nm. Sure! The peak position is 630.600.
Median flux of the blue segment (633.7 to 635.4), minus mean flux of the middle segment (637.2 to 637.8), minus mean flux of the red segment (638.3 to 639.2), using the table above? -18.9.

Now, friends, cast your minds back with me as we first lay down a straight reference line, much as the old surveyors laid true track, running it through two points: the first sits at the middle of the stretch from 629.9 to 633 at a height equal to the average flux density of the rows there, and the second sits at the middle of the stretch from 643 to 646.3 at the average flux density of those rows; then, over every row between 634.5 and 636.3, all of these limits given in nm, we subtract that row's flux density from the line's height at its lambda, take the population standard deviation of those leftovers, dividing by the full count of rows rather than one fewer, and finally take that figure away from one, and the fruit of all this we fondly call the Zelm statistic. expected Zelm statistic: 0.75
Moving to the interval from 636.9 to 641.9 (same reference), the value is 0.62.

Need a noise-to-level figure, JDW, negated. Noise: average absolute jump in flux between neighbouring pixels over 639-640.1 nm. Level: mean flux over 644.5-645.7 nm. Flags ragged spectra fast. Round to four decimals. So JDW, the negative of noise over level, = -0.0100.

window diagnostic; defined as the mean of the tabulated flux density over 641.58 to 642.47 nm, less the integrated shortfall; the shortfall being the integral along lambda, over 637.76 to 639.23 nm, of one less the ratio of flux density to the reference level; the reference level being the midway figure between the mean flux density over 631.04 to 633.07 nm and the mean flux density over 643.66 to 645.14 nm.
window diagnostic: 18.9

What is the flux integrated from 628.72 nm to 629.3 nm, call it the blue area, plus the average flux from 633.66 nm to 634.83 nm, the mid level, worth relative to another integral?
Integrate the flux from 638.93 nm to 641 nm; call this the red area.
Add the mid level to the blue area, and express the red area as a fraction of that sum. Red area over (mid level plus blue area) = 1.28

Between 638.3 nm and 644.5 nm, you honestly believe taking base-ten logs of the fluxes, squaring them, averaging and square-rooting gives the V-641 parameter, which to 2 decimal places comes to 1.27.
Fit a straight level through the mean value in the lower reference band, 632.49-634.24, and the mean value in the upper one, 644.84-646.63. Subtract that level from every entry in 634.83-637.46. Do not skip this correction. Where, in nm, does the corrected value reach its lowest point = 635.849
